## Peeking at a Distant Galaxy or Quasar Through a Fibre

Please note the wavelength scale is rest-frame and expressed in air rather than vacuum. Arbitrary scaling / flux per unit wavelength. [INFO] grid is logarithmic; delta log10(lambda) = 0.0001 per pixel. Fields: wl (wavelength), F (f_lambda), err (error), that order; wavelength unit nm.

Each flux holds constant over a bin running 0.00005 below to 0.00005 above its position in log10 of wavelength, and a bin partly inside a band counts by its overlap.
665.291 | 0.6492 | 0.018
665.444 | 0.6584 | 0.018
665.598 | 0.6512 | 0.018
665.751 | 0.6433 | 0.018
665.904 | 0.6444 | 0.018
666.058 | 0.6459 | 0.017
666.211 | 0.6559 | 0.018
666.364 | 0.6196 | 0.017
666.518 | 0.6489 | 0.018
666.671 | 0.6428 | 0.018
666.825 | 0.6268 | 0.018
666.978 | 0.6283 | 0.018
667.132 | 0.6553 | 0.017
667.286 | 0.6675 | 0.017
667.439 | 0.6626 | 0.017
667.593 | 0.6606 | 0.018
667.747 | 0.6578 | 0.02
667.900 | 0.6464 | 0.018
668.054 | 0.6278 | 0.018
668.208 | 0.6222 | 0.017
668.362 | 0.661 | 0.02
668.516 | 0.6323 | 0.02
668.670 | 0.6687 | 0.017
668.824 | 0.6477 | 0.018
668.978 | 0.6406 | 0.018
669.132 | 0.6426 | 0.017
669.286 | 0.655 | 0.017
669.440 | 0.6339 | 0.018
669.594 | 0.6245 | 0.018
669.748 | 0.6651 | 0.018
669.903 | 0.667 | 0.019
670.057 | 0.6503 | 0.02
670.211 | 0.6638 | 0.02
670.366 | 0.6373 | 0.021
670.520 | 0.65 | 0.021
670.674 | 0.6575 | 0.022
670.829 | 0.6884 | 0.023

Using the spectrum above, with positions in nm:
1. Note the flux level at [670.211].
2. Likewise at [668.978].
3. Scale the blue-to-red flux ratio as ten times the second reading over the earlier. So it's 9.7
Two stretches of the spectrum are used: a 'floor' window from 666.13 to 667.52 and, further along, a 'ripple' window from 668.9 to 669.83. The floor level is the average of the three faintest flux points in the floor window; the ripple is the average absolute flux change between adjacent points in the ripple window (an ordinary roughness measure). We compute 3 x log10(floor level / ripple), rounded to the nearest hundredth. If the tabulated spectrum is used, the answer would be 4.69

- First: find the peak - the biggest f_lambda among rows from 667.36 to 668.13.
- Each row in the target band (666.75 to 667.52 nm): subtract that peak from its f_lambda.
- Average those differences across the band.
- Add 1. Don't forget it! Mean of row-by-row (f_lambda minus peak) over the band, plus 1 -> 0.986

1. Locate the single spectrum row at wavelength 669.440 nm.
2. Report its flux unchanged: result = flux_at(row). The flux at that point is 0.6339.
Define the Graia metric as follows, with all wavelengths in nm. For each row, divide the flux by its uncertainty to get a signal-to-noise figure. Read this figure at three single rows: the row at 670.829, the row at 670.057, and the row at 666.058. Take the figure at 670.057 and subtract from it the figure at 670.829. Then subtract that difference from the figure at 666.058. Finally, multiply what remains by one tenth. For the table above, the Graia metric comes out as 3.54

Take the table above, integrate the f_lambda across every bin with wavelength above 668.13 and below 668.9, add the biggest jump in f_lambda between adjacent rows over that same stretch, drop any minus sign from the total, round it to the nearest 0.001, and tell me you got 0.536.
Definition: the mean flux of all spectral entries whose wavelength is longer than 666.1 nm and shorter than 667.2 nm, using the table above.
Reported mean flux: 0.640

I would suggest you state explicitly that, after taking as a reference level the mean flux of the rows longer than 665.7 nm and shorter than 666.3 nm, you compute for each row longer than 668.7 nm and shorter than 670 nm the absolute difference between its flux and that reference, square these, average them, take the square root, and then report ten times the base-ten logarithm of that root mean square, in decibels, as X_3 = -18.6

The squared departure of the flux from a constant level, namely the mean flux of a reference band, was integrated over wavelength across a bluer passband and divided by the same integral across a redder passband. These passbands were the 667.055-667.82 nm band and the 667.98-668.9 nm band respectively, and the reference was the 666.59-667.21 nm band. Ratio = 1.35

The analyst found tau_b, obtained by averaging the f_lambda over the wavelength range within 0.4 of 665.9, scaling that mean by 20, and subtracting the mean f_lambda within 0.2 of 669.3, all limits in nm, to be 12.3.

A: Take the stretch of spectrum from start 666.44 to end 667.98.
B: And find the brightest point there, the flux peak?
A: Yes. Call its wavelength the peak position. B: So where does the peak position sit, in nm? 667.286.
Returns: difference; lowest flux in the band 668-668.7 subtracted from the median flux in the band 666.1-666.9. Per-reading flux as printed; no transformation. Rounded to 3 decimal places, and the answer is 0.021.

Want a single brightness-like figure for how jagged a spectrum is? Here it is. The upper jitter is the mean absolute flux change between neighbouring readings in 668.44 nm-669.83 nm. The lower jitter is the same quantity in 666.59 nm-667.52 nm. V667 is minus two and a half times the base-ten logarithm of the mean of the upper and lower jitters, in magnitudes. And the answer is 4.52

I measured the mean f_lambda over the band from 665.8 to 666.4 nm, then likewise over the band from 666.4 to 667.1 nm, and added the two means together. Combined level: 1.28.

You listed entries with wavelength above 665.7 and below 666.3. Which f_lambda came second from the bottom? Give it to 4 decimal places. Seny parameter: 0.6444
